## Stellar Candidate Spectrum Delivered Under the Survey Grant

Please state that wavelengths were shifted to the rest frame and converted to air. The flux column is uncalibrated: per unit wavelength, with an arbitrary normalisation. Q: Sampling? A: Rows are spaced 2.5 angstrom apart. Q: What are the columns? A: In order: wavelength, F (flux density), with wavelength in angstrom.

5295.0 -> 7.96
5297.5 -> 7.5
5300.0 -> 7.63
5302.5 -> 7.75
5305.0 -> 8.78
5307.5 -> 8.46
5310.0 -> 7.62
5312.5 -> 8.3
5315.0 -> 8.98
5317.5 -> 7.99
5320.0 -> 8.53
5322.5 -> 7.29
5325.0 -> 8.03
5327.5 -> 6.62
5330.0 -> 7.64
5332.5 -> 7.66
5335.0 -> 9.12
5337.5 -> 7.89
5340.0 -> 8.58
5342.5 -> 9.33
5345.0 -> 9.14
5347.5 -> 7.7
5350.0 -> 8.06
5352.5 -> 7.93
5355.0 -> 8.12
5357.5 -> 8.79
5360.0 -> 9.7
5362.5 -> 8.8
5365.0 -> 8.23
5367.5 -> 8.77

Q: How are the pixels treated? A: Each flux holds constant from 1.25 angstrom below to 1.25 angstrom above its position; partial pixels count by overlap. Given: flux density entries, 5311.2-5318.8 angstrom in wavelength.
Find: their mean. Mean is 8.42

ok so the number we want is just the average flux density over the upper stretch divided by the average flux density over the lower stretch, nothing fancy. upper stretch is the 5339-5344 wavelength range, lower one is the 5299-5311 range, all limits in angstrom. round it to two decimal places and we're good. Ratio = 1.11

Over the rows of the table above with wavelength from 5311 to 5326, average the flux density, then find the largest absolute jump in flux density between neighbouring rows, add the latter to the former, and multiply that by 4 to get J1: 37.7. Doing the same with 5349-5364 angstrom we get 37.9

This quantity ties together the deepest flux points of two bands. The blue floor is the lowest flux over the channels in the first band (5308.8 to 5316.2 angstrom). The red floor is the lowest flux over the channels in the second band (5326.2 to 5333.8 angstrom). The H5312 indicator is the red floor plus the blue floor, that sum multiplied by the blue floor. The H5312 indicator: 109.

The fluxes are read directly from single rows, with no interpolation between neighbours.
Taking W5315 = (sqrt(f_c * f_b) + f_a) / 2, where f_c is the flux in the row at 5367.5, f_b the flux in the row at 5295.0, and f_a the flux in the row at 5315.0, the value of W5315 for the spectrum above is 8.67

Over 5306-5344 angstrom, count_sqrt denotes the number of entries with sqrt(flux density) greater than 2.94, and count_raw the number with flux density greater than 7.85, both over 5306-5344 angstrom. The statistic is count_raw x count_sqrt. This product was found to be 30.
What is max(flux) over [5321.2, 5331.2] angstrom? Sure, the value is 8.03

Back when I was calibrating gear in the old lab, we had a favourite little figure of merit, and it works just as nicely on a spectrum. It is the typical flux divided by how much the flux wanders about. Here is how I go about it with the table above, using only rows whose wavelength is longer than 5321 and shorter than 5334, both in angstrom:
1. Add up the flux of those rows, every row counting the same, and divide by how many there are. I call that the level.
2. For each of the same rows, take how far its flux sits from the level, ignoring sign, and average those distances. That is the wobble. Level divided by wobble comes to 19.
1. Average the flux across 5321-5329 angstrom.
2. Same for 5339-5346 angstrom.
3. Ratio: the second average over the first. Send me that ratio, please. 1.23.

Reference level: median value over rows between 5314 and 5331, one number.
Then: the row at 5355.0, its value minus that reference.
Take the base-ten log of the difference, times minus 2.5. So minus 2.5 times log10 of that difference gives 2.2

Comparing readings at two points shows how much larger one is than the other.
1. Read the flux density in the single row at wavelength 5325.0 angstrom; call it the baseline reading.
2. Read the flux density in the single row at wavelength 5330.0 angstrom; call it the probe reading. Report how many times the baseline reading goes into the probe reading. 0.95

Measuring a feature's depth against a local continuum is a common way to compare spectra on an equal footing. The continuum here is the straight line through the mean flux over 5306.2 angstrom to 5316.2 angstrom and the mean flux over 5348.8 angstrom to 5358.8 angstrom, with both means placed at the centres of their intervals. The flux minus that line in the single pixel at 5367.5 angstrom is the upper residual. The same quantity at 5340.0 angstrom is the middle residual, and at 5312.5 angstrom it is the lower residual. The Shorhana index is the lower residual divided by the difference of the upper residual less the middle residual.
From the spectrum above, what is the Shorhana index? -0.14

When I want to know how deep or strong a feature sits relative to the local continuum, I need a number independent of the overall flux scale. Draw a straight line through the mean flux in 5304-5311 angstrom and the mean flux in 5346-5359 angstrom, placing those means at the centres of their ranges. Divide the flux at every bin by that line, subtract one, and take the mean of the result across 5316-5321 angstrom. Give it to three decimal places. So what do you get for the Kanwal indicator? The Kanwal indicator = 0.002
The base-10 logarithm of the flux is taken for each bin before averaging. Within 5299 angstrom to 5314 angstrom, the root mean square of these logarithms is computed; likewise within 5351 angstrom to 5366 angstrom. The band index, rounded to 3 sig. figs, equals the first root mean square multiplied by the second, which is 0.847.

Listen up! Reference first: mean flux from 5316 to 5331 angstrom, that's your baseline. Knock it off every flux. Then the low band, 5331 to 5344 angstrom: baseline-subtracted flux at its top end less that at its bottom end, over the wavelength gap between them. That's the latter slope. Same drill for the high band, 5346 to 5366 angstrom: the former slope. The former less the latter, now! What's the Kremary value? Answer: -0.14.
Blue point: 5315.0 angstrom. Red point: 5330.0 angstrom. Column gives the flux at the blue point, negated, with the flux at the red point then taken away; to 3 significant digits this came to -16.6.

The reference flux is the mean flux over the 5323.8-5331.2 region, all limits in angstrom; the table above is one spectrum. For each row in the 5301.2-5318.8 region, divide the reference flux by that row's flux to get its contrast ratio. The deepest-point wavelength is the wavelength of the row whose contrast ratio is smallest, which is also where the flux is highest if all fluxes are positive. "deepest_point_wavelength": 5315.0 angstrom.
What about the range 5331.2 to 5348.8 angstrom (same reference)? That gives 5342.5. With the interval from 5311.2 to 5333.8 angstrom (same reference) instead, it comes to 5315.0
